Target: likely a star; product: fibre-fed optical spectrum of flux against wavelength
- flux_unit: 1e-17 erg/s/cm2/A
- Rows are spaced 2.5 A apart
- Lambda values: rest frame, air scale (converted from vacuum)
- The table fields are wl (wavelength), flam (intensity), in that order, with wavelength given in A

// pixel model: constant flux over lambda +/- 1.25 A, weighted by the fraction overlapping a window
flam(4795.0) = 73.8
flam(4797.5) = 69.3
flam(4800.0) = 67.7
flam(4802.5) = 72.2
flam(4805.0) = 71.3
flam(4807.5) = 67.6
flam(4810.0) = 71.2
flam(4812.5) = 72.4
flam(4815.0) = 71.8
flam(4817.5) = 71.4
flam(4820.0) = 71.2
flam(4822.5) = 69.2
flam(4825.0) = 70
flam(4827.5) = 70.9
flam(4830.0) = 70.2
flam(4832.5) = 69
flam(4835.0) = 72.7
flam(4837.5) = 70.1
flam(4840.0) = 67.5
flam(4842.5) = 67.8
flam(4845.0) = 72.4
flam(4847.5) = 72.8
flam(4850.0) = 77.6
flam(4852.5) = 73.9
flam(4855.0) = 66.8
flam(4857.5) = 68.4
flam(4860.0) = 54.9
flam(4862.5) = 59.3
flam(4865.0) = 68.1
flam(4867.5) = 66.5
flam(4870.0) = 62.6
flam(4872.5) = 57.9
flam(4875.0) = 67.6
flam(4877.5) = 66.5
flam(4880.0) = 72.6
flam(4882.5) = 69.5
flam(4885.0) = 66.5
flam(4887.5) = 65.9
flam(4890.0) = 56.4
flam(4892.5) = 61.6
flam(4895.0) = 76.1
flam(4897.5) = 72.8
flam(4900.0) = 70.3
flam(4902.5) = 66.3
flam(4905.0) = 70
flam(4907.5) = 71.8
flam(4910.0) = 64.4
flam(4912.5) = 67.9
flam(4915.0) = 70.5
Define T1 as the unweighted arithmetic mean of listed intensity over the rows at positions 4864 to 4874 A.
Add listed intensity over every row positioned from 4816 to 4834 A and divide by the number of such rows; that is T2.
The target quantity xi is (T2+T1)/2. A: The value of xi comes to 67.0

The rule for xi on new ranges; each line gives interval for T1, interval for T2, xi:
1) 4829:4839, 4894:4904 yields 70.9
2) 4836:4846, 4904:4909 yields 70.2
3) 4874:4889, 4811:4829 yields 69.5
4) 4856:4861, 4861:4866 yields 62.7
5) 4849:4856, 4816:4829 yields 71.7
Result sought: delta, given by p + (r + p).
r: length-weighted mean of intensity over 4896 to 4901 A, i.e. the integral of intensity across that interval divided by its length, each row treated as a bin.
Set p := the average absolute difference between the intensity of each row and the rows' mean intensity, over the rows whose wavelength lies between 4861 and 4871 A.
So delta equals 78.2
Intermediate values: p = 3.2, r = 71.8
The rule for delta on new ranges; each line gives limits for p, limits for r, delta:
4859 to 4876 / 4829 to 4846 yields 78.6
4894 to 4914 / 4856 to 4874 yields 68.3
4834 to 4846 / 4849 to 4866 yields 70.7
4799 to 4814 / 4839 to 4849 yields 74.0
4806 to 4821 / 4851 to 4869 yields 67.8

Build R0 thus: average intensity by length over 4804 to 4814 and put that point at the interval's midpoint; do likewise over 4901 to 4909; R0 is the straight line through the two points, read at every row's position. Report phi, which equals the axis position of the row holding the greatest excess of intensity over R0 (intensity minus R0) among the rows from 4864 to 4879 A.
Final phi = 4865.0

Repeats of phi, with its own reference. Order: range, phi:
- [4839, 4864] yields 4850.0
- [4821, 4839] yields 4835.0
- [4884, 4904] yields 4895.0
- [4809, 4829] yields 4812.5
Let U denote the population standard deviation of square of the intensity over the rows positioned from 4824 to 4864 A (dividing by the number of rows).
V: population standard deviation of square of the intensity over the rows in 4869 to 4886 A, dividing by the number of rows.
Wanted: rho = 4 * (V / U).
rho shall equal 3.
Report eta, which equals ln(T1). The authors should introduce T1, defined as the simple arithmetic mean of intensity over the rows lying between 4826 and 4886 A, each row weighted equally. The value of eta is 4.22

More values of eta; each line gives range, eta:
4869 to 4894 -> 4.17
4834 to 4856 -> 4.27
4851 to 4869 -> 4.18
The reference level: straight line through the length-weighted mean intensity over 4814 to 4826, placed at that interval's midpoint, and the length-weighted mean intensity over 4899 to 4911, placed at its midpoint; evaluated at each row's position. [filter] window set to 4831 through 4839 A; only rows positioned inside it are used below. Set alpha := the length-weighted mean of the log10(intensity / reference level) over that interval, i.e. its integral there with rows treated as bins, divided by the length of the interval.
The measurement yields 0.001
